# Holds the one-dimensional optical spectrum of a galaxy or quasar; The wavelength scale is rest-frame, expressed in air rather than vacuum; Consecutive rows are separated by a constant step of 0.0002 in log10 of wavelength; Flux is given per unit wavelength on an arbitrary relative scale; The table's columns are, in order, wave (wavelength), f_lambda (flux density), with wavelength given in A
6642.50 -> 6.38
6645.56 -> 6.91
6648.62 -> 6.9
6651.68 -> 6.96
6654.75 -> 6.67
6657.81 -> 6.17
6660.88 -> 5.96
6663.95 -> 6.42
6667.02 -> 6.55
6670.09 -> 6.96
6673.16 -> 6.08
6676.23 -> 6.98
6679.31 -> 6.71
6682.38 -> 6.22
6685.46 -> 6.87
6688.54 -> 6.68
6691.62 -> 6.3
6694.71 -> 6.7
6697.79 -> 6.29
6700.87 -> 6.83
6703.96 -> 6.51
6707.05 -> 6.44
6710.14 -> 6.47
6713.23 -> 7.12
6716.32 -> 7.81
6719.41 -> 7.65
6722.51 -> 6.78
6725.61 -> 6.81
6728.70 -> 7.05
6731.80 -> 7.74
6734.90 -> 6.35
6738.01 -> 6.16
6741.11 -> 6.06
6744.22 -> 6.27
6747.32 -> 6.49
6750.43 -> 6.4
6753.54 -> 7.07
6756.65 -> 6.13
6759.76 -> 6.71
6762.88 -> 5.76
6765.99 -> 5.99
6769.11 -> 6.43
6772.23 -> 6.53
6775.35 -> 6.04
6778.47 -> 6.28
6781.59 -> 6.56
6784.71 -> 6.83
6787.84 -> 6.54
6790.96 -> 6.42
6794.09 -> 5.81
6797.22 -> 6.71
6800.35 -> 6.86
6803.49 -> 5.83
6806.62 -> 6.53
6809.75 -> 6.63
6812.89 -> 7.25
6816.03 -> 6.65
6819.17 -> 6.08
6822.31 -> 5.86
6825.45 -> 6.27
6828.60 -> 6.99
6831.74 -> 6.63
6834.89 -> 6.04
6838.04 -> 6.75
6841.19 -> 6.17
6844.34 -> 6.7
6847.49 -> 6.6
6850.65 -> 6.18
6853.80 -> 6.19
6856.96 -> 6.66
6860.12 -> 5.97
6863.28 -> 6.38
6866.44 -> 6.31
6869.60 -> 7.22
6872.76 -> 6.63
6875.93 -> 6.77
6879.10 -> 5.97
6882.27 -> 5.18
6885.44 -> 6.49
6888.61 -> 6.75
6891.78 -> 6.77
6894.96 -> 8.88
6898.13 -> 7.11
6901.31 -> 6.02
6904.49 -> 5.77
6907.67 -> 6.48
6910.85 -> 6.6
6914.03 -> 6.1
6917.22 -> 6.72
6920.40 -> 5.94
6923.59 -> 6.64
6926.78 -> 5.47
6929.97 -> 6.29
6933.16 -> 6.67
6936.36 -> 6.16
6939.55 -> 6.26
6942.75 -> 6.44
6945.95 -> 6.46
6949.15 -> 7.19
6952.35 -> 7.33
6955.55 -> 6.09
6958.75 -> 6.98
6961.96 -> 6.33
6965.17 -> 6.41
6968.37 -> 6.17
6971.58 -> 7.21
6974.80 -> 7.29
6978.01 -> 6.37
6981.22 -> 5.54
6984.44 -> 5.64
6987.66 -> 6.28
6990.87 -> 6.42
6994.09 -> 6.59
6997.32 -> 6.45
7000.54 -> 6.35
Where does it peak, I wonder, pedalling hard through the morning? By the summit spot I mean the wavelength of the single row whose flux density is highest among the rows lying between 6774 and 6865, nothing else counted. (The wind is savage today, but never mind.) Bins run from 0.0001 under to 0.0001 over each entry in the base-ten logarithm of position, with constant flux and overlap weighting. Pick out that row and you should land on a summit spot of 6812.89 A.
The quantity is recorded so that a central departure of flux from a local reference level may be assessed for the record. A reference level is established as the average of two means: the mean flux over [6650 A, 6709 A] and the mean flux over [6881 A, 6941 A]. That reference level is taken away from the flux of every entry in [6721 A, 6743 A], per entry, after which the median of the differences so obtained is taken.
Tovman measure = 0.29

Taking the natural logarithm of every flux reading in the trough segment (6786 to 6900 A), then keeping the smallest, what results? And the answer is 1.64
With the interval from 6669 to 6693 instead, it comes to 1.81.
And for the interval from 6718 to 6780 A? 1.75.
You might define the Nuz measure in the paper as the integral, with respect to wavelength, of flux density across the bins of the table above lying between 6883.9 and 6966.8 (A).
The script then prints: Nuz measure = 543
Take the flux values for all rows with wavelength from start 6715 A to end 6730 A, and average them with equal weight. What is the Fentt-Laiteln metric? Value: 7.2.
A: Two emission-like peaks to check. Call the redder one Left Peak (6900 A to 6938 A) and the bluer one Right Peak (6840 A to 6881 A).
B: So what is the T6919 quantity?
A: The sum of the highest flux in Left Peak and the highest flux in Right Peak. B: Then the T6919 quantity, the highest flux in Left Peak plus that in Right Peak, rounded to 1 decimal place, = 13.9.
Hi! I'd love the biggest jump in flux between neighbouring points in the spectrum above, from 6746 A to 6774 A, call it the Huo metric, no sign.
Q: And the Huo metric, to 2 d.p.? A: 0.95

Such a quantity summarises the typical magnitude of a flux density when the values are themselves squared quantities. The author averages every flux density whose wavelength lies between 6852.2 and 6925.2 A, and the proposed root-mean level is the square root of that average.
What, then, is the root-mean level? 2.55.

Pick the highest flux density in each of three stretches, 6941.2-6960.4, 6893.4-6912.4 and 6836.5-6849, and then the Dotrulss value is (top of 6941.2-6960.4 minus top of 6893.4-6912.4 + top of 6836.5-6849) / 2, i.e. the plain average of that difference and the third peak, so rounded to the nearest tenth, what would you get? 2.6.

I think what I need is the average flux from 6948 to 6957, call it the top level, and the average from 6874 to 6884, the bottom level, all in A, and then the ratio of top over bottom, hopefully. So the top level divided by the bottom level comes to 1.15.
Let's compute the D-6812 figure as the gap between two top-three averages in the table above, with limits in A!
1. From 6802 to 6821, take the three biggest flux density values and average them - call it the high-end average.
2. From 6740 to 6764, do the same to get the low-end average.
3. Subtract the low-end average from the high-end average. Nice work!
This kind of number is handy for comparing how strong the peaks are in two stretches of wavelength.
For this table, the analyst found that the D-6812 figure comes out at 0.1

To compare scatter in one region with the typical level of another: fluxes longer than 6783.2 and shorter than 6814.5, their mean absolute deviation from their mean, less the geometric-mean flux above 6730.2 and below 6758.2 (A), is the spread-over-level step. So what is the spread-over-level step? -6.18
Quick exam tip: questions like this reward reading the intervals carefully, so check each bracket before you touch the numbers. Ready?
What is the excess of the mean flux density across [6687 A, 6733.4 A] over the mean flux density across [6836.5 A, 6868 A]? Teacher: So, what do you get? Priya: 0.5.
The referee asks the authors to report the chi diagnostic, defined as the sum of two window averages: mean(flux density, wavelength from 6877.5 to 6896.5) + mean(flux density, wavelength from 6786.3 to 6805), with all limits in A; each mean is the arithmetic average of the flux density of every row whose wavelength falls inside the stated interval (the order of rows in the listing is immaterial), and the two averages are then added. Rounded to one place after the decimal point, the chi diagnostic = 13.0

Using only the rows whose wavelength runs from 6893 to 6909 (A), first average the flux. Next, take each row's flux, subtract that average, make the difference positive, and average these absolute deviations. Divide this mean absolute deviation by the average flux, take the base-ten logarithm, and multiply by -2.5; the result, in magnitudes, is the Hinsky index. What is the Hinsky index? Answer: 2.2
